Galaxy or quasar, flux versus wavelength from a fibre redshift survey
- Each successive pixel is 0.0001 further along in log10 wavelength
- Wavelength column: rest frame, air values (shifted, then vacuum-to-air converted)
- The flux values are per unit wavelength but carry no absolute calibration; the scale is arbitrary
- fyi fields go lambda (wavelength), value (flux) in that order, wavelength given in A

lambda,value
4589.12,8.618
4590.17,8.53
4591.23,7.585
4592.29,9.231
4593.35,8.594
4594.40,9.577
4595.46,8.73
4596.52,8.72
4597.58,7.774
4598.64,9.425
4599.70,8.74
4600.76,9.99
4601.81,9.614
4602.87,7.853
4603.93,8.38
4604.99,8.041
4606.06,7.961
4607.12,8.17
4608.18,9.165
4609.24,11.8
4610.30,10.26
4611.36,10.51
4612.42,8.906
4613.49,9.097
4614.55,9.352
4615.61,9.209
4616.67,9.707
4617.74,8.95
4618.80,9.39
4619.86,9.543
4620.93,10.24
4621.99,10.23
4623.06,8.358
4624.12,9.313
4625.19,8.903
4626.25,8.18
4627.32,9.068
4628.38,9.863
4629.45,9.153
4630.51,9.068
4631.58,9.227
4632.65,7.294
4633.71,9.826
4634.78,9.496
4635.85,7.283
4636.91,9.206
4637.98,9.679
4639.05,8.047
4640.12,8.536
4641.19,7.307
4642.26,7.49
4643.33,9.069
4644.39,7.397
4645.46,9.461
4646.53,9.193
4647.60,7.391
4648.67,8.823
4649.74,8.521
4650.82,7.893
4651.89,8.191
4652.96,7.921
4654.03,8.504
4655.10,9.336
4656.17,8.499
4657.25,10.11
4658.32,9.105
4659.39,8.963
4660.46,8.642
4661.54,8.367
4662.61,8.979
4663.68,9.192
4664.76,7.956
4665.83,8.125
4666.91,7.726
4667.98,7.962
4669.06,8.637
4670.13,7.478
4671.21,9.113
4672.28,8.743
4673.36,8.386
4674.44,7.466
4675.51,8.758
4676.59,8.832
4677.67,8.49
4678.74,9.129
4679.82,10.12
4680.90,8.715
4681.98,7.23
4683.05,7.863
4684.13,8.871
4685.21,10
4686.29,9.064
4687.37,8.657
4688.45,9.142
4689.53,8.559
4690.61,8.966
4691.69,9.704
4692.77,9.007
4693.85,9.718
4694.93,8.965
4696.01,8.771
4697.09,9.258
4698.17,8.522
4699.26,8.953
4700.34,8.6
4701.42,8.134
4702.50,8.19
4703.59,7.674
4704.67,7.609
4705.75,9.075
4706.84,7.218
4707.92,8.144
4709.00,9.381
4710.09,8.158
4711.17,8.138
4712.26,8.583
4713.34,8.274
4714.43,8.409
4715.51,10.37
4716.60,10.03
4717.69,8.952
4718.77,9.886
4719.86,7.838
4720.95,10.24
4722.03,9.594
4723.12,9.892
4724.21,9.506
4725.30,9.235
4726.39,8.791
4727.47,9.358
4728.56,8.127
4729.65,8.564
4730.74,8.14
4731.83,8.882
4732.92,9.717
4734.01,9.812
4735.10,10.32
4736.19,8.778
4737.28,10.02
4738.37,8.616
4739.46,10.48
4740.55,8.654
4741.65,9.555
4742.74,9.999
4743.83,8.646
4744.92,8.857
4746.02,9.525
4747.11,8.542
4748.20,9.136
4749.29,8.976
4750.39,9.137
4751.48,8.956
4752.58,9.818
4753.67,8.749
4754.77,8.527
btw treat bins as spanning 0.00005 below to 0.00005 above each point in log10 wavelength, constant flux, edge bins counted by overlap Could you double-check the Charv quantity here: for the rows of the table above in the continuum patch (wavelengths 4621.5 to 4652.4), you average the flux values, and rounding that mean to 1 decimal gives 8.7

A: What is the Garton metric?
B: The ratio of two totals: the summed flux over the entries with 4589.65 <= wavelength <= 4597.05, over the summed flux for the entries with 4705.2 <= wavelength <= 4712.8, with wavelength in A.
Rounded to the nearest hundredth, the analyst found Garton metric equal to 1.04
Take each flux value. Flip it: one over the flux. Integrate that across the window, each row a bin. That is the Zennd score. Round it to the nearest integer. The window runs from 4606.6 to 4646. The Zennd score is 4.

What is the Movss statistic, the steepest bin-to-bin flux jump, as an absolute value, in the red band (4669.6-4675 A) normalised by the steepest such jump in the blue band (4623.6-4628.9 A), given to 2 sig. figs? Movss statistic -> 1.8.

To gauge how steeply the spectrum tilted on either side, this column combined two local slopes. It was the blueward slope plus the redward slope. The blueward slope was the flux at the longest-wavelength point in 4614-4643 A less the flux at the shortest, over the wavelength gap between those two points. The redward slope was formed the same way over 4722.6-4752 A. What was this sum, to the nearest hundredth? -0.10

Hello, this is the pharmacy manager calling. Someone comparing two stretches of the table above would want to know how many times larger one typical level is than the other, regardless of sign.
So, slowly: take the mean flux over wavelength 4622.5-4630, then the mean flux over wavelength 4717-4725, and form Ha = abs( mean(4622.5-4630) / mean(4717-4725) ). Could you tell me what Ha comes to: 0.95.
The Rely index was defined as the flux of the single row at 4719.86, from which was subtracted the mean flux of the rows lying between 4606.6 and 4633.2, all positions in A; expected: -1.5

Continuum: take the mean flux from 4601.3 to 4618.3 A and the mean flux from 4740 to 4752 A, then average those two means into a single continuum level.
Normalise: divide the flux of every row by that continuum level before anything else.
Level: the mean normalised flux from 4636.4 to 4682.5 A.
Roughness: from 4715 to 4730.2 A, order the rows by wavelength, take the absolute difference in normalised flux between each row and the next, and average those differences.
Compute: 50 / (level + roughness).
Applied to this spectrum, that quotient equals 49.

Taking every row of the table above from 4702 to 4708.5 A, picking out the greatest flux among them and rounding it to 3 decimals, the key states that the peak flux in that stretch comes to 9.075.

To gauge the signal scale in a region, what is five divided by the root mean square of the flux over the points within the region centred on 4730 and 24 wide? 0.537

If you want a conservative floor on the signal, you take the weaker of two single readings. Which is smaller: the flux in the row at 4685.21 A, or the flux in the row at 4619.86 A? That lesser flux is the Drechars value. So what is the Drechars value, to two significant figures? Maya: 9.5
